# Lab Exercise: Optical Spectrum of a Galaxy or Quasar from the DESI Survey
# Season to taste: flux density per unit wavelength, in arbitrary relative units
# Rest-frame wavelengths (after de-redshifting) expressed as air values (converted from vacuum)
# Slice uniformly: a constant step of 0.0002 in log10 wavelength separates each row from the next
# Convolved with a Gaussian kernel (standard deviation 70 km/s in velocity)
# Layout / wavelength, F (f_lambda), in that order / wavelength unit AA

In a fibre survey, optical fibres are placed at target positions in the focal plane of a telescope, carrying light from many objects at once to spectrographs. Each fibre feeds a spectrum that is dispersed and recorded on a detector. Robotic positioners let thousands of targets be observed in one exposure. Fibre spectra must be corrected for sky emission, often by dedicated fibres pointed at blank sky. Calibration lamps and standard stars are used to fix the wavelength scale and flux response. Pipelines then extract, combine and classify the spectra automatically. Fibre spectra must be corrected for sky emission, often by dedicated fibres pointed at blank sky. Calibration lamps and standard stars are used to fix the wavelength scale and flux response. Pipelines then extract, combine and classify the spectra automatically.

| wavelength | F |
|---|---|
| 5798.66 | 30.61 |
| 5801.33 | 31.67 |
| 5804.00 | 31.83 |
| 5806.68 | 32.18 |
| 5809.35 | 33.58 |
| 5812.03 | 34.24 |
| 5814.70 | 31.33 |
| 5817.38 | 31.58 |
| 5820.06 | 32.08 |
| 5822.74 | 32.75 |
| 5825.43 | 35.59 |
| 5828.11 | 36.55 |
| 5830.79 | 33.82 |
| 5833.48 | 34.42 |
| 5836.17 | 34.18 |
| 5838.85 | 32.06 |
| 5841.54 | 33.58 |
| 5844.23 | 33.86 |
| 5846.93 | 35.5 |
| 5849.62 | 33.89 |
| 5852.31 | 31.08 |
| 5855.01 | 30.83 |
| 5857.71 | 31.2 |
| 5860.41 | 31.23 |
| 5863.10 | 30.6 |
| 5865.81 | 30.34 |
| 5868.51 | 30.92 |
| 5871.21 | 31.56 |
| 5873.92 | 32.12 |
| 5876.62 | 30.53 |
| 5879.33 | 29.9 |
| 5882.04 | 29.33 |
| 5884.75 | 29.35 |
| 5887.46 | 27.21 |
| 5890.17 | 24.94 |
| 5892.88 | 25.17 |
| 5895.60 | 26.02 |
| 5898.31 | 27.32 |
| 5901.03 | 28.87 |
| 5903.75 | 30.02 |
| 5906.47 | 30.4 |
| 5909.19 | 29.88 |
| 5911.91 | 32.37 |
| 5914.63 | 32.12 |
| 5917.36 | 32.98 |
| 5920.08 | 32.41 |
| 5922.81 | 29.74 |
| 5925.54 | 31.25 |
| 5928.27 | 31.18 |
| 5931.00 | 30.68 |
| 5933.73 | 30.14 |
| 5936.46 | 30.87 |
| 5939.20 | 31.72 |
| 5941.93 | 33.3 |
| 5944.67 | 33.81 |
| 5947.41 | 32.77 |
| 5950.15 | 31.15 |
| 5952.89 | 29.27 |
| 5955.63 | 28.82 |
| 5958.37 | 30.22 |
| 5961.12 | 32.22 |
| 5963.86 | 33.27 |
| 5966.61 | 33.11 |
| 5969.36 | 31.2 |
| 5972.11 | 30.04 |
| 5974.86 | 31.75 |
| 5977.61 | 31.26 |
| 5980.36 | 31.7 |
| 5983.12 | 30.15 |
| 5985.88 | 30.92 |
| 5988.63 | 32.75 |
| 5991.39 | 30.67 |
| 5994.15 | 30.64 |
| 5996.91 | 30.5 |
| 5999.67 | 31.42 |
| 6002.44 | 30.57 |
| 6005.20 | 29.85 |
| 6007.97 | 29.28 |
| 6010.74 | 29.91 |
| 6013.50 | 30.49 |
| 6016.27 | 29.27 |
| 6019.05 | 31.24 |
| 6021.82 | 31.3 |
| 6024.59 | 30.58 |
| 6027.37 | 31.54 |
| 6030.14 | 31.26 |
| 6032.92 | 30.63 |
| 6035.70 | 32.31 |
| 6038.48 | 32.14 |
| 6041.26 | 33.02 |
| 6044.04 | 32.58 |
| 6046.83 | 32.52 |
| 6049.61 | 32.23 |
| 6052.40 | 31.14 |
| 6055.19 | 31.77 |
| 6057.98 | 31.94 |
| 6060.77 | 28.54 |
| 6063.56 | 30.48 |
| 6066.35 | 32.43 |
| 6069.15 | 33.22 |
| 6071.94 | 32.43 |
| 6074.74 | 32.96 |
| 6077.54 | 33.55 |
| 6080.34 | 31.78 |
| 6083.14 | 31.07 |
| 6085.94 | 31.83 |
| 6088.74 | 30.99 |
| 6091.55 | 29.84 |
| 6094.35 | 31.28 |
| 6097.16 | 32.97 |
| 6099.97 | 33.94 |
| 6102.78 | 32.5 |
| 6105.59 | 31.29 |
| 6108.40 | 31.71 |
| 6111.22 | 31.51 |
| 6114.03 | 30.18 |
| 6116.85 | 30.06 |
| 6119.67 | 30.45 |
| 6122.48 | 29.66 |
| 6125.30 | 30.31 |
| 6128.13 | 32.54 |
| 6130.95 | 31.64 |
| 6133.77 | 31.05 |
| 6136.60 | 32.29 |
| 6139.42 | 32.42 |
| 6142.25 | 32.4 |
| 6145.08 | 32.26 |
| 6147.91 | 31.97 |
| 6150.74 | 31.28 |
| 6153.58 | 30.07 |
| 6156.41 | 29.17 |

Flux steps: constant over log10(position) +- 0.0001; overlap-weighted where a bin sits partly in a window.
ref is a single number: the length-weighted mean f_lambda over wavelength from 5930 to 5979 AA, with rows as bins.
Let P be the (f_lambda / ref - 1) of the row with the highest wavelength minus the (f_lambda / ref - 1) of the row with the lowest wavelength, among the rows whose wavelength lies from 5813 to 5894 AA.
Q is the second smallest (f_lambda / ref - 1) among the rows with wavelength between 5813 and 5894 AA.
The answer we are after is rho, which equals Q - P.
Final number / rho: 0.00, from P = -0.20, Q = -0.199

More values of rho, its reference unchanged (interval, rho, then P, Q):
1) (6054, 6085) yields -0.01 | -0.02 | -0.030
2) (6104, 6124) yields 0.01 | -0.05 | -0.044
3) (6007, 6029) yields -0.14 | 0.07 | -0.069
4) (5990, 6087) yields -0.11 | 0.04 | -0.069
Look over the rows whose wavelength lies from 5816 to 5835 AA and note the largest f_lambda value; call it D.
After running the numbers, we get 36.55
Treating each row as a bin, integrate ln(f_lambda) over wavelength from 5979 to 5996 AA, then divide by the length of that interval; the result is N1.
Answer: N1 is 3.44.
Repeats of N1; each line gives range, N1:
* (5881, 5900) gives 3.30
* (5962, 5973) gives 3.47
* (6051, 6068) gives 3.43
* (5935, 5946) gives 3.48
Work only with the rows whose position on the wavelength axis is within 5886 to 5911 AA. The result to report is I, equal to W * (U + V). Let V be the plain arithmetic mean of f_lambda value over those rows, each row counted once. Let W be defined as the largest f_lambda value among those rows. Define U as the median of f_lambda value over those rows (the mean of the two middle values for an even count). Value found 1674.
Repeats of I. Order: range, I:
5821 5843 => 2490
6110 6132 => 1991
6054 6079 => 2159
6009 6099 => 2120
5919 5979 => 2116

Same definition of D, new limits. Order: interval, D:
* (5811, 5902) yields 36.55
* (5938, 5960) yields 33.81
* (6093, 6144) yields 33.94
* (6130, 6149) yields 32.42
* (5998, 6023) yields 31.42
